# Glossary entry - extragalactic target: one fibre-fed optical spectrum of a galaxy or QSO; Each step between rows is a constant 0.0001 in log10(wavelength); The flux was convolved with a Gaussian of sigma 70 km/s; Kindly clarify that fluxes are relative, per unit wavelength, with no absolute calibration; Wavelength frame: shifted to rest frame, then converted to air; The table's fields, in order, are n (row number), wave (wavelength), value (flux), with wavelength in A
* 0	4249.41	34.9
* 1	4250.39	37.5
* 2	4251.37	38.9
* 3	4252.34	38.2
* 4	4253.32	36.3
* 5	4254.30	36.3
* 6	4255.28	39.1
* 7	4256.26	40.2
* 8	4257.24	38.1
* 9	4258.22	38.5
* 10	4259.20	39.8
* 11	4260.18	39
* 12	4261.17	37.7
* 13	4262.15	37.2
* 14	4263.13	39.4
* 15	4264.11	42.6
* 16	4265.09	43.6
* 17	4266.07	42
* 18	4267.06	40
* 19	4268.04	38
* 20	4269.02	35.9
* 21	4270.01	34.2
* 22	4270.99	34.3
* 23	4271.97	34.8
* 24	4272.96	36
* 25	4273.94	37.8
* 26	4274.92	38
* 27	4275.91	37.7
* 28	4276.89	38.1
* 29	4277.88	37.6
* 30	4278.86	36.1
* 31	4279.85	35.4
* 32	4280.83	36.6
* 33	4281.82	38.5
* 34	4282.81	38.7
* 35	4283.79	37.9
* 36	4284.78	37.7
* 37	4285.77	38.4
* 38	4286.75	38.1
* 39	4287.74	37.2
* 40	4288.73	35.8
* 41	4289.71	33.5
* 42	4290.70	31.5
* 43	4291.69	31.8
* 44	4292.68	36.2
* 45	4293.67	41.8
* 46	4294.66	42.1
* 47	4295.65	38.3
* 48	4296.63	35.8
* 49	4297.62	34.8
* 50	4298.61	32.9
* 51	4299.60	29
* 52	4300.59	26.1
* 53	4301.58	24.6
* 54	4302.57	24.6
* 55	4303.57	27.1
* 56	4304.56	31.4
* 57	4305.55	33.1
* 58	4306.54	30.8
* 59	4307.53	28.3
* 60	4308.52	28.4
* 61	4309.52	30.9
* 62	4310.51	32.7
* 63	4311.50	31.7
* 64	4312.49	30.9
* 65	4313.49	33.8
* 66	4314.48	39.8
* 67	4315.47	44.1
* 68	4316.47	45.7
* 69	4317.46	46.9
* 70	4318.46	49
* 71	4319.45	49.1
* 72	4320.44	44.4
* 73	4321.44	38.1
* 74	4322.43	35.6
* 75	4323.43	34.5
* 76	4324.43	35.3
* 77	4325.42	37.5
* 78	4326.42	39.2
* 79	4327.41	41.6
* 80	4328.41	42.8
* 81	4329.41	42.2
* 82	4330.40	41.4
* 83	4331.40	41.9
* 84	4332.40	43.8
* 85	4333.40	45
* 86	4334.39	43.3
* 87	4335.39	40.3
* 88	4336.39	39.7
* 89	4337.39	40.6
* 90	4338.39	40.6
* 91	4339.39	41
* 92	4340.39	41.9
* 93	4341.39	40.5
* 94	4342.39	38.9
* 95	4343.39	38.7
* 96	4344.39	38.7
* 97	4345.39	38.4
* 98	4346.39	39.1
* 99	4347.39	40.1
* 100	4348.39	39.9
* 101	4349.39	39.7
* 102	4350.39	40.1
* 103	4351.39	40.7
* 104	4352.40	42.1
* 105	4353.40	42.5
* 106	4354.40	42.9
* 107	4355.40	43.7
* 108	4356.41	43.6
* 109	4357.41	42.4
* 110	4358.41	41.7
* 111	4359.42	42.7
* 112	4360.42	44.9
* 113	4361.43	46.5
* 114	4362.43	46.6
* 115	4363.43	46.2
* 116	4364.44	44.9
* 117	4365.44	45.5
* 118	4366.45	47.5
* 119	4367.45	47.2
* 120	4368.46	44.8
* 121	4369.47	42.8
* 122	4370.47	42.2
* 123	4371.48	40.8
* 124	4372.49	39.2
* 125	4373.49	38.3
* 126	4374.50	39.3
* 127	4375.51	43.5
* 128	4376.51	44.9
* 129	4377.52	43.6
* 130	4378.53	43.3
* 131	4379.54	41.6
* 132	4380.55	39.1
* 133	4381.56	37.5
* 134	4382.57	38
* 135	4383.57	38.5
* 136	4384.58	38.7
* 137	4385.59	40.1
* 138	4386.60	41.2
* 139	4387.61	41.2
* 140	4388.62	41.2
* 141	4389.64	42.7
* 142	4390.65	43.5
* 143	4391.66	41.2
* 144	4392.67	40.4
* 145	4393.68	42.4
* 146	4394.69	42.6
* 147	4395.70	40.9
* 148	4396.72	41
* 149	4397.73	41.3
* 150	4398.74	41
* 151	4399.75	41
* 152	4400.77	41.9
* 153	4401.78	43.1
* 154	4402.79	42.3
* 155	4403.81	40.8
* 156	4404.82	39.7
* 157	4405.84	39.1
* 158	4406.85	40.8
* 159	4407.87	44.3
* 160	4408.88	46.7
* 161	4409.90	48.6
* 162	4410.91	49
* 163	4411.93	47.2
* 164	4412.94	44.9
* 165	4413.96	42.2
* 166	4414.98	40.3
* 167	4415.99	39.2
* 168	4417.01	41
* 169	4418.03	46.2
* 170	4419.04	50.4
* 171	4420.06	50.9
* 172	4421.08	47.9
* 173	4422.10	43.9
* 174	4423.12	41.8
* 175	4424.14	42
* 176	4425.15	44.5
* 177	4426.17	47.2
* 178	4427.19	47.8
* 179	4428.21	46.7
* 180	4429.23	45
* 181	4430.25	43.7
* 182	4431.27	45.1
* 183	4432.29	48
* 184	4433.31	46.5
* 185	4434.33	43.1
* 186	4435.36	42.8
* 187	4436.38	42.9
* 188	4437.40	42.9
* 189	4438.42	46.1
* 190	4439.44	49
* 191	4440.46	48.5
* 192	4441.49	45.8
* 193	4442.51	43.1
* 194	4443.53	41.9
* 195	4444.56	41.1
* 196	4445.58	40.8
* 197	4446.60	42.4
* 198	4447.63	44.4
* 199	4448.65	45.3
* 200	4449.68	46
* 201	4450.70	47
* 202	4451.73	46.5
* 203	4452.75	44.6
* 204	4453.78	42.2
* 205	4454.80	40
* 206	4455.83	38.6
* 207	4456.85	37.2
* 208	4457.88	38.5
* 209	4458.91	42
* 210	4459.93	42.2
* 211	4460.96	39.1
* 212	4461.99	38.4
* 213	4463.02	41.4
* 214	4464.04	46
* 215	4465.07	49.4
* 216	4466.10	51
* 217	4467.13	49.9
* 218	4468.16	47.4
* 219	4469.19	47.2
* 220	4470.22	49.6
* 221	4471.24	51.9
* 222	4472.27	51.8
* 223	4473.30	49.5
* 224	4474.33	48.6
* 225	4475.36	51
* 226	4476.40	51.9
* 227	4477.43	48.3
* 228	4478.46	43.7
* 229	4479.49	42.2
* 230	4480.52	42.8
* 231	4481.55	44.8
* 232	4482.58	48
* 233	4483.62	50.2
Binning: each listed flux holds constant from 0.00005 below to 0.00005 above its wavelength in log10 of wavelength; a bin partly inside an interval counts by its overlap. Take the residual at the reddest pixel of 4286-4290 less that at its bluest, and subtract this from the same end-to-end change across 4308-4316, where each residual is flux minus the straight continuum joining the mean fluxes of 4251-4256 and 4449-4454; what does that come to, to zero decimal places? 20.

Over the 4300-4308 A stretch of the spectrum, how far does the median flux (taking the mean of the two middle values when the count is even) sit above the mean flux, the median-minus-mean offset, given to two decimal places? -0.55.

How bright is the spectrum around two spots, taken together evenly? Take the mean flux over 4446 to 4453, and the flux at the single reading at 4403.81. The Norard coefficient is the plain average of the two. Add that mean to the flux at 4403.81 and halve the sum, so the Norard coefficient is 43.0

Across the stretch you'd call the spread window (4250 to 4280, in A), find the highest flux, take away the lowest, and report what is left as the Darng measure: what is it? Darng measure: 9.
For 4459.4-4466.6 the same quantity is 13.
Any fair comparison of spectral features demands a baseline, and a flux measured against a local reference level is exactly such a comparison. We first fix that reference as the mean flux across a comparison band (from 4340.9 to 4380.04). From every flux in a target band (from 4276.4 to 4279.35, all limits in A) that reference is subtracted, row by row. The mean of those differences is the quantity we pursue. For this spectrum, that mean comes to -5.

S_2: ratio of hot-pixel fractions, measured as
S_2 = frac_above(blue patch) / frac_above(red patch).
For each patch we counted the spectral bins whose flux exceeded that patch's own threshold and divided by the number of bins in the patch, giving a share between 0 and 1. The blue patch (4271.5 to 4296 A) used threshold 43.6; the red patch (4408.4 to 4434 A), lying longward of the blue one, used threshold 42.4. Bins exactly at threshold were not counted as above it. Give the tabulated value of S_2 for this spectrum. 0.0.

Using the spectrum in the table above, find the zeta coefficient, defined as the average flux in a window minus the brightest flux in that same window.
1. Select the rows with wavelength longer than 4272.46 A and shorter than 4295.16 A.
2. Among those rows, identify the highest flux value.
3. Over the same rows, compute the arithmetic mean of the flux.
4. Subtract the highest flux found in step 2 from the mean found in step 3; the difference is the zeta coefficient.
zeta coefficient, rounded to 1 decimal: -5.0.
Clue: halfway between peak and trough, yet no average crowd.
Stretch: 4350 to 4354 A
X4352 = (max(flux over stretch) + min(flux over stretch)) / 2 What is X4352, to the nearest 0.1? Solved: 41.3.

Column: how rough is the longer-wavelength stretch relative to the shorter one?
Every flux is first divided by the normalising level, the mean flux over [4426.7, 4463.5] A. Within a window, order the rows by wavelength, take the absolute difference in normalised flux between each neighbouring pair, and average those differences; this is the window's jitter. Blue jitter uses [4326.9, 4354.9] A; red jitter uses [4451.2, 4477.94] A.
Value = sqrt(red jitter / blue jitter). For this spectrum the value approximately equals 1.5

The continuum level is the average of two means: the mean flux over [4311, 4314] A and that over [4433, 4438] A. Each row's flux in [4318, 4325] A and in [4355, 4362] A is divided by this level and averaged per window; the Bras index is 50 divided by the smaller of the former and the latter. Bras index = 46.4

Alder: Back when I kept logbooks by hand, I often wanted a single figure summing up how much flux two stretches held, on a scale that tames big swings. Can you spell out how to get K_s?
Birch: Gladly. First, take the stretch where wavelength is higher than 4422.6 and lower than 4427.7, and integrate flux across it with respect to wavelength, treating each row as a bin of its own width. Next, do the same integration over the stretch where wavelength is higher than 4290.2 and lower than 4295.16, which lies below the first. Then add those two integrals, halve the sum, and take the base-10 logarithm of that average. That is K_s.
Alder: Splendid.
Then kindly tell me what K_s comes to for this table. 2.31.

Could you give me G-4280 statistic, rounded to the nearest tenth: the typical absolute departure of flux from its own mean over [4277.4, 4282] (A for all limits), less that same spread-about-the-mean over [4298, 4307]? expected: -1.9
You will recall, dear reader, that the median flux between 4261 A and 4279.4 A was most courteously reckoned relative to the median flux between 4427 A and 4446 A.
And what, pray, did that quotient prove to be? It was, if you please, 0.84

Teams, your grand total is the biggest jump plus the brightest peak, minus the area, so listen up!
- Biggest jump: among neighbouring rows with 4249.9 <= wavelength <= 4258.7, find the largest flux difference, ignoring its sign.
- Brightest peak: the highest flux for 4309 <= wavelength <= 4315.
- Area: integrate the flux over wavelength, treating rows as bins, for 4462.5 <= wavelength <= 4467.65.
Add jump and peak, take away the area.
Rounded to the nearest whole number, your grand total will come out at -202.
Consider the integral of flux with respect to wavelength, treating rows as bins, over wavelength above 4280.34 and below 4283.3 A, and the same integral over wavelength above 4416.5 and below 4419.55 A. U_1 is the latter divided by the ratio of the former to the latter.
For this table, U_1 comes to 175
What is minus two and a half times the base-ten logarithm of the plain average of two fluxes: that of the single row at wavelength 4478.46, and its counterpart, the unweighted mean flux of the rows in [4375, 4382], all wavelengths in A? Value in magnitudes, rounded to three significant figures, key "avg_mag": -4.08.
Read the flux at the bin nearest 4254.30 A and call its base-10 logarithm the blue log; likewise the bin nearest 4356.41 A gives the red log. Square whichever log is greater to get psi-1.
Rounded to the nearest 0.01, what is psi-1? 2.69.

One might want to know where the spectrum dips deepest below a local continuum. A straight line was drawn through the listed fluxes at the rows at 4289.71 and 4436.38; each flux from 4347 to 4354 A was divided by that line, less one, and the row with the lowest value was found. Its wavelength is 4349.39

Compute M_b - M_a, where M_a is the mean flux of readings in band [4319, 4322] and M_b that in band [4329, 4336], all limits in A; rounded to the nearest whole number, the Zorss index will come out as -1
